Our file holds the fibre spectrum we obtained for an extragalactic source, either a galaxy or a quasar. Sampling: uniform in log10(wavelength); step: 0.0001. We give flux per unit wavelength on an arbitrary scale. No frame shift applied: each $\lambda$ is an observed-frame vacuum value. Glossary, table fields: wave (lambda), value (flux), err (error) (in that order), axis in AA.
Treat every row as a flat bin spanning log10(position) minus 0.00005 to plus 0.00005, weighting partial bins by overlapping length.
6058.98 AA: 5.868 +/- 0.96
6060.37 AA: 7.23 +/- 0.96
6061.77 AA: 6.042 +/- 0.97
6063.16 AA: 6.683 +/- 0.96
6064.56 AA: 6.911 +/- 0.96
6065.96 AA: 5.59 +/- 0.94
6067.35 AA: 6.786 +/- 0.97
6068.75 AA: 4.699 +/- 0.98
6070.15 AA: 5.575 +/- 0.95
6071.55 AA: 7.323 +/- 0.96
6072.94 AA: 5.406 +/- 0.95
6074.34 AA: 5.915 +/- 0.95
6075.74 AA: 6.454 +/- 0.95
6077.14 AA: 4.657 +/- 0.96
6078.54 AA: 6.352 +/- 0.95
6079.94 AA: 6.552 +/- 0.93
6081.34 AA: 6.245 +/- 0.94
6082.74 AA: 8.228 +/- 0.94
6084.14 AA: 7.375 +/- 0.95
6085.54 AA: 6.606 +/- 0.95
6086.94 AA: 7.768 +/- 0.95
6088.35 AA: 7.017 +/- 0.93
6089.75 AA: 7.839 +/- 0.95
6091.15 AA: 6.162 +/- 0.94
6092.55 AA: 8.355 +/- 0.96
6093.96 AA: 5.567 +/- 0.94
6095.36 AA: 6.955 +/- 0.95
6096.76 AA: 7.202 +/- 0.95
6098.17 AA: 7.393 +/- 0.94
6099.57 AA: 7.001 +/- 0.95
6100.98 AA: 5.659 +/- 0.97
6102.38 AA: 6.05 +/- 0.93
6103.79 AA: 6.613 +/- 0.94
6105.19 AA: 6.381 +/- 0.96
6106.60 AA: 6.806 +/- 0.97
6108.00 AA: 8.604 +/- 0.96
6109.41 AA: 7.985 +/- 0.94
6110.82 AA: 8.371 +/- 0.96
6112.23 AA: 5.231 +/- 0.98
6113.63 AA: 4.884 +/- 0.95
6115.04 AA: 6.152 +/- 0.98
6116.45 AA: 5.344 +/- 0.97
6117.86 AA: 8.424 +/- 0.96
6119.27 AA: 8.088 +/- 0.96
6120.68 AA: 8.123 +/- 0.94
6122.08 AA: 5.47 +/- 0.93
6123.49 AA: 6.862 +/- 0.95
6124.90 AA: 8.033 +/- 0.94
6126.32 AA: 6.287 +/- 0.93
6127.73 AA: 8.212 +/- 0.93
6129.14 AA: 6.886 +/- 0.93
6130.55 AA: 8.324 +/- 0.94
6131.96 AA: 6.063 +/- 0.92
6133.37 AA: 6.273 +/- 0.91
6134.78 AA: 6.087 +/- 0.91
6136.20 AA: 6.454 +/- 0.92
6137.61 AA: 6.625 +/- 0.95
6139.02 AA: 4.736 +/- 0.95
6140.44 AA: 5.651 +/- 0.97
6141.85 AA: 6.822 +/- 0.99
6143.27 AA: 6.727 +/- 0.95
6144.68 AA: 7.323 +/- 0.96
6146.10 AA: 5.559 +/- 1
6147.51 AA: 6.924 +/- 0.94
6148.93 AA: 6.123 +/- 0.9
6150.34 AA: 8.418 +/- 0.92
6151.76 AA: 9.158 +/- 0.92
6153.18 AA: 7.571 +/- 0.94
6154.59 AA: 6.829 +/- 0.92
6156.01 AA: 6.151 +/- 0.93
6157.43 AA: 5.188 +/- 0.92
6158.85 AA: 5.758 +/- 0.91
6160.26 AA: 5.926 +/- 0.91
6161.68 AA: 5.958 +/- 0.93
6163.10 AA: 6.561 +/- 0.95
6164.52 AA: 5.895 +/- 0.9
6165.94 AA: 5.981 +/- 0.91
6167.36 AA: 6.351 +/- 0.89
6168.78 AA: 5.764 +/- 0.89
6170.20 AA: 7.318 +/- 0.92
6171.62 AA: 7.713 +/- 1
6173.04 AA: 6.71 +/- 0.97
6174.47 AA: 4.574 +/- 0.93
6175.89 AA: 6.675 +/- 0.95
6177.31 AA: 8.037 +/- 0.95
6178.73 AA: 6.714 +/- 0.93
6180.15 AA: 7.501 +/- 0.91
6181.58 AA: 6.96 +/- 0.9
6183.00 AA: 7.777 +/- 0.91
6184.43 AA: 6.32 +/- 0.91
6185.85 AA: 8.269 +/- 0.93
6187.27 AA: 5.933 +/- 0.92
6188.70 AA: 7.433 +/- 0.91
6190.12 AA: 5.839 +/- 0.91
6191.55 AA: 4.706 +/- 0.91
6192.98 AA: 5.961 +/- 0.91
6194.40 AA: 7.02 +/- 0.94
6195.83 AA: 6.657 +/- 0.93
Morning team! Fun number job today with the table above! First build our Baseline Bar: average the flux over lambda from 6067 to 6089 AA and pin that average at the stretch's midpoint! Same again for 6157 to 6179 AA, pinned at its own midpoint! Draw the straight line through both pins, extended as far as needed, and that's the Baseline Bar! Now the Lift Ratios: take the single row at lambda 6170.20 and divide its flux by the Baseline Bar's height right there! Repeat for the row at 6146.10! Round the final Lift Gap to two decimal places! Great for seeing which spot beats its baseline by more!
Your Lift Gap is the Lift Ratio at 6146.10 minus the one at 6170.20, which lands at -0.28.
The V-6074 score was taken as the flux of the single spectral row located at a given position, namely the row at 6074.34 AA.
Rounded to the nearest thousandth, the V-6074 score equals 5.915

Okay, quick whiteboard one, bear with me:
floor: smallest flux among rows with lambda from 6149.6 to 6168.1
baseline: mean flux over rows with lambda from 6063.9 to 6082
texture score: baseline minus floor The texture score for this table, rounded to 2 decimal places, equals 0.85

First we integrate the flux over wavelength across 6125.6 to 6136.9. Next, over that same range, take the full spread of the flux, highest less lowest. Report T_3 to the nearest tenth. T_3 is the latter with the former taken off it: -74.8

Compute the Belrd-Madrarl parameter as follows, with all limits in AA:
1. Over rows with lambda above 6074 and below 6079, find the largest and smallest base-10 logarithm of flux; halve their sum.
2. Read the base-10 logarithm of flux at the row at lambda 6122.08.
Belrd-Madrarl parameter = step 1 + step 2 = 1.48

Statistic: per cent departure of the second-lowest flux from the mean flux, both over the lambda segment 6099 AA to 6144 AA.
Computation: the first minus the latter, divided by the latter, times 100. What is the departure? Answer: -27.4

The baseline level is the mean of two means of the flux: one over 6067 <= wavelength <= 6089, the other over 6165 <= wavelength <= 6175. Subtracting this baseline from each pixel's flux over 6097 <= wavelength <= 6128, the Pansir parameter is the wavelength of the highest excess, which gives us 6108.00 AA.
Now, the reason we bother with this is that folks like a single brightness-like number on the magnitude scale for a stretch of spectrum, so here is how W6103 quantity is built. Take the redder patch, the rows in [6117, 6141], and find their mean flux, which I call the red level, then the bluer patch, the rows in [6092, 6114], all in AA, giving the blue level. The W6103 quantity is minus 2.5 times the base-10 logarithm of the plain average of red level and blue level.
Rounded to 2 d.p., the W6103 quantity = -2.09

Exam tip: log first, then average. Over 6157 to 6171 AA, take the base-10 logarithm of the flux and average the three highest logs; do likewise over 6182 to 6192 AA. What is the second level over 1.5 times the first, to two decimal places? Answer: 0.72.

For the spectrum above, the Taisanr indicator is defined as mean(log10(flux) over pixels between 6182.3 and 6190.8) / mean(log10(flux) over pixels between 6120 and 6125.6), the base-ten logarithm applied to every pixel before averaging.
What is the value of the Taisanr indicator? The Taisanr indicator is 0.99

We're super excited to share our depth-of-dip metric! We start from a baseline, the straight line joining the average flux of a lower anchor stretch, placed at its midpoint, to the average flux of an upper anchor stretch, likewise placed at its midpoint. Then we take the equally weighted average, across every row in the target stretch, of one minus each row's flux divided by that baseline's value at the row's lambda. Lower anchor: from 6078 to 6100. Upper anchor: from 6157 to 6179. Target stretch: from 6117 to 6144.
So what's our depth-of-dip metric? -0.03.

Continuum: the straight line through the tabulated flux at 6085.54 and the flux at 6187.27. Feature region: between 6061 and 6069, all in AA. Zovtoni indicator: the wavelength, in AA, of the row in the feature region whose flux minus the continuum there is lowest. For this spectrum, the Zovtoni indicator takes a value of 6068.75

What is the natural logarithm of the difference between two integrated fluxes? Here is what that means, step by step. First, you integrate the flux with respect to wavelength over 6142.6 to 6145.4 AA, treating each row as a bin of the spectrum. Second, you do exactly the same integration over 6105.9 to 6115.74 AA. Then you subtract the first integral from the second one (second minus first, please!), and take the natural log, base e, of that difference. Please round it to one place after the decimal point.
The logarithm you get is 3.9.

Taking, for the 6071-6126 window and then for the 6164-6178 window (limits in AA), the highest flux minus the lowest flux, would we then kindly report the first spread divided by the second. 1.1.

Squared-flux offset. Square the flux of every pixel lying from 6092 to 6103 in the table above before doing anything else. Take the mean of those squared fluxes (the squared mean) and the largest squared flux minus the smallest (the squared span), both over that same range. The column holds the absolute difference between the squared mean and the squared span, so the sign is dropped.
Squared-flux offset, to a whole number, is 8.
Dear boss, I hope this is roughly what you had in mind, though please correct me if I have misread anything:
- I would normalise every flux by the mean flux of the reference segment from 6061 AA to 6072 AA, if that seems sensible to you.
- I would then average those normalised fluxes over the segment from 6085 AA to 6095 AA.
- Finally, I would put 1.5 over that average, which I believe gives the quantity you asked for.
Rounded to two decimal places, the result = 1.32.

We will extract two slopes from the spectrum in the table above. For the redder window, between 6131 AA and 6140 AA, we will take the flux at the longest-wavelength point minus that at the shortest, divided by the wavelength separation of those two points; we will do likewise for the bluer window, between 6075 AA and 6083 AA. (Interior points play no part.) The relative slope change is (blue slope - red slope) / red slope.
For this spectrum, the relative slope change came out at -2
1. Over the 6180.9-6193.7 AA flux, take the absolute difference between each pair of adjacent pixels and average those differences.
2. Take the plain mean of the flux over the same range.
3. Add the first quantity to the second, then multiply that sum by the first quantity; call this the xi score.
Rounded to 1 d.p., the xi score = 12.2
